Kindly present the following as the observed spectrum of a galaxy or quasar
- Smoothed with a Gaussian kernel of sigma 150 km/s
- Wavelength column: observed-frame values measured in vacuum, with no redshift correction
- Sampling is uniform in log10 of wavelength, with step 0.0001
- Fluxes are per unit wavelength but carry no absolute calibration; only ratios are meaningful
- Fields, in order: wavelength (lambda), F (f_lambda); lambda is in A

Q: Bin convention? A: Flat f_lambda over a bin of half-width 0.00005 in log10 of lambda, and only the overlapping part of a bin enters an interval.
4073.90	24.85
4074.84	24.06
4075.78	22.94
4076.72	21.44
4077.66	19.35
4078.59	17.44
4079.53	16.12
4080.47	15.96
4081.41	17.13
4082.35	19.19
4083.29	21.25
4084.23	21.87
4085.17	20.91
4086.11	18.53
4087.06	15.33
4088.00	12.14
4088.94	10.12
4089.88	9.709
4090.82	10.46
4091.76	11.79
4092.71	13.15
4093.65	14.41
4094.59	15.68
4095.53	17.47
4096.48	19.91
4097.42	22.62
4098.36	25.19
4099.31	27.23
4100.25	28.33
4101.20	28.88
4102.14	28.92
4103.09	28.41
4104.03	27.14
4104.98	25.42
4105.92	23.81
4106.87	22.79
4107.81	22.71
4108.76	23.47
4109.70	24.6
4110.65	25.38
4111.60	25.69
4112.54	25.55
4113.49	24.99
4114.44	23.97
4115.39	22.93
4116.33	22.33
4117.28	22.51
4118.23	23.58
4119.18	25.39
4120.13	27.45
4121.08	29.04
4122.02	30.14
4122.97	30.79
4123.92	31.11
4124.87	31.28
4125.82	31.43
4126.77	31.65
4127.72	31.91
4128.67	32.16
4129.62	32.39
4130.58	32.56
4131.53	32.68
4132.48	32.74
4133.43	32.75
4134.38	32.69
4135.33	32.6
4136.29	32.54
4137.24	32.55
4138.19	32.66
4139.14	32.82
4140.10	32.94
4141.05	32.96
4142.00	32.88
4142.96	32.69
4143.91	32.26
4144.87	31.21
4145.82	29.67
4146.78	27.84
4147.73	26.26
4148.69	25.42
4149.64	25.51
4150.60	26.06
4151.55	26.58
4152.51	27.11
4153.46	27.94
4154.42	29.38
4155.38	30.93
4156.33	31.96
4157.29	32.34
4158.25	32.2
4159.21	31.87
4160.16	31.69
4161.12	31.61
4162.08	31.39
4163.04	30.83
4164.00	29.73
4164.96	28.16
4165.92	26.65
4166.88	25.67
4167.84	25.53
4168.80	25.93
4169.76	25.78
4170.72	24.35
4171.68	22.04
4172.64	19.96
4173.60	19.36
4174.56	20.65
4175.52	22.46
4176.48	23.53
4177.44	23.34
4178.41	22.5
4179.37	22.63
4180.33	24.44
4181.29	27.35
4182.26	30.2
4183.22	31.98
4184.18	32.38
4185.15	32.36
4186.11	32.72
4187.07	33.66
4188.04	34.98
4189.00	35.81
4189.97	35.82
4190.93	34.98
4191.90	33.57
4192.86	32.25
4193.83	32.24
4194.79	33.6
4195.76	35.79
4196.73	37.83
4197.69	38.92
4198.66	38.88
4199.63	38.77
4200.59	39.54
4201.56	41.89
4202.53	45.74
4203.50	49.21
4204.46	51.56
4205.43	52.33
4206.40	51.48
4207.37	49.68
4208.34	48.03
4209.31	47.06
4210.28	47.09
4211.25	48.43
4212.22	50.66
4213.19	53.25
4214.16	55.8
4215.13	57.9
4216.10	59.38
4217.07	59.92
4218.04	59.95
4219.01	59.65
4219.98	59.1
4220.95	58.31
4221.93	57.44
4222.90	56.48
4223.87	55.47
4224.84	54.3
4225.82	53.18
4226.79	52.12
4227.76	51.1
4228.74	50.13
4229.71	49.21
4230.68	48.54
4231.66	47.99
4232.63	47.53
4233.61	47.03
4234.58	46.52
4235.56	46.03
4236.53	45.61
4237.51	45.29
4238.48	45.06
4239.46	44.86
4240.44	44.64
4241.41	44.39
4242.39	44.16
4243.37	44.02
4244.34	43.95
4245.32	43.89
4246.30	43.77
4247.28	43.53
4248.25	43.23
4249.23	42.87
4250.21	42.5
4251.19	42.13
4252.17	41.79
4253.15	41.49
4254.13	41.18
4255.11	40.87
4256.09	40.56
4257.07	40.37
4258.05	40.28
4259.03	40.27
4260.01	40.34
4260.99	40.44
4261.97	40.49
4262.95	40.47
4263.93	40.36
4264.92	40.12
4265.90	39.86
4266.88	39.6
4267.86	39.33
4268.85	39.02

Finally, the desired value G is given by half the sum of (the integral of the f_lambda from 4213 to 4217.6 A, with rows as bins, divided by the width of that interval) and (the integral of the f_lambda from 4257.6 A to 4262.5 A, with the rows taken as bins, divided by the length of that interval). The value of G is 49.0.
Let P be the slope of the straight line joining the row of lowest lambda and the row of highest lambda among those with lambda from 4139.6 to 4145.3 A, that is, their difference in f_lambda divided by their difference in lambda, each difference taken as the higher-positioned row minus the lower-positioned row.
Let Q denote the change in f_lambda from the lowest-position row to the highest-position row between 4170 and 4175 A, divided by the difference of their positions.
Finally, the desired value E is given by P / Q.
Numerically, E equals 0.4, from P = -0.4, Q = -1.0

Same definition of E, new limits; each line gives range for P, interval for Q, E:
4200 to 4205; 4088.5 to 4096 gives 2.8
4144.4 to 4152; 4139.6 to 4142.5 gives 21.9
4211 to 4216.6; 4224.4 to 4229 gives -2.1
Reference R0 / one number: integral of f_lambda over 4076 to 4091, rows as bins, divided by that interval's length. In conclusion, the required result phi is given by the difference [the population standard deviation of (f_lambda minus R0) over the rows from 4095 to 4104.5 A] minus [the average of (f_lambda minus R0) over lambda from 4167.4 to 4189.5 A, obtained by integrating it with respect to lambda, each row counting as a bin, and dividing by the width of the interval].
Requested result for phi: -6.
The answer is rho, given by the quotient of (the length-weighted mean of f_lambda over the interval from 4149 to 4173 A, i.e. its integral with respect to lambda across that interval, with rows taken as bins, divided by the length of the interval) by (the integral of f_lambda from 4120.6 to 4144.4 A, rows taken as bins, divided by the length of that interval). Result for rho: 0.87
